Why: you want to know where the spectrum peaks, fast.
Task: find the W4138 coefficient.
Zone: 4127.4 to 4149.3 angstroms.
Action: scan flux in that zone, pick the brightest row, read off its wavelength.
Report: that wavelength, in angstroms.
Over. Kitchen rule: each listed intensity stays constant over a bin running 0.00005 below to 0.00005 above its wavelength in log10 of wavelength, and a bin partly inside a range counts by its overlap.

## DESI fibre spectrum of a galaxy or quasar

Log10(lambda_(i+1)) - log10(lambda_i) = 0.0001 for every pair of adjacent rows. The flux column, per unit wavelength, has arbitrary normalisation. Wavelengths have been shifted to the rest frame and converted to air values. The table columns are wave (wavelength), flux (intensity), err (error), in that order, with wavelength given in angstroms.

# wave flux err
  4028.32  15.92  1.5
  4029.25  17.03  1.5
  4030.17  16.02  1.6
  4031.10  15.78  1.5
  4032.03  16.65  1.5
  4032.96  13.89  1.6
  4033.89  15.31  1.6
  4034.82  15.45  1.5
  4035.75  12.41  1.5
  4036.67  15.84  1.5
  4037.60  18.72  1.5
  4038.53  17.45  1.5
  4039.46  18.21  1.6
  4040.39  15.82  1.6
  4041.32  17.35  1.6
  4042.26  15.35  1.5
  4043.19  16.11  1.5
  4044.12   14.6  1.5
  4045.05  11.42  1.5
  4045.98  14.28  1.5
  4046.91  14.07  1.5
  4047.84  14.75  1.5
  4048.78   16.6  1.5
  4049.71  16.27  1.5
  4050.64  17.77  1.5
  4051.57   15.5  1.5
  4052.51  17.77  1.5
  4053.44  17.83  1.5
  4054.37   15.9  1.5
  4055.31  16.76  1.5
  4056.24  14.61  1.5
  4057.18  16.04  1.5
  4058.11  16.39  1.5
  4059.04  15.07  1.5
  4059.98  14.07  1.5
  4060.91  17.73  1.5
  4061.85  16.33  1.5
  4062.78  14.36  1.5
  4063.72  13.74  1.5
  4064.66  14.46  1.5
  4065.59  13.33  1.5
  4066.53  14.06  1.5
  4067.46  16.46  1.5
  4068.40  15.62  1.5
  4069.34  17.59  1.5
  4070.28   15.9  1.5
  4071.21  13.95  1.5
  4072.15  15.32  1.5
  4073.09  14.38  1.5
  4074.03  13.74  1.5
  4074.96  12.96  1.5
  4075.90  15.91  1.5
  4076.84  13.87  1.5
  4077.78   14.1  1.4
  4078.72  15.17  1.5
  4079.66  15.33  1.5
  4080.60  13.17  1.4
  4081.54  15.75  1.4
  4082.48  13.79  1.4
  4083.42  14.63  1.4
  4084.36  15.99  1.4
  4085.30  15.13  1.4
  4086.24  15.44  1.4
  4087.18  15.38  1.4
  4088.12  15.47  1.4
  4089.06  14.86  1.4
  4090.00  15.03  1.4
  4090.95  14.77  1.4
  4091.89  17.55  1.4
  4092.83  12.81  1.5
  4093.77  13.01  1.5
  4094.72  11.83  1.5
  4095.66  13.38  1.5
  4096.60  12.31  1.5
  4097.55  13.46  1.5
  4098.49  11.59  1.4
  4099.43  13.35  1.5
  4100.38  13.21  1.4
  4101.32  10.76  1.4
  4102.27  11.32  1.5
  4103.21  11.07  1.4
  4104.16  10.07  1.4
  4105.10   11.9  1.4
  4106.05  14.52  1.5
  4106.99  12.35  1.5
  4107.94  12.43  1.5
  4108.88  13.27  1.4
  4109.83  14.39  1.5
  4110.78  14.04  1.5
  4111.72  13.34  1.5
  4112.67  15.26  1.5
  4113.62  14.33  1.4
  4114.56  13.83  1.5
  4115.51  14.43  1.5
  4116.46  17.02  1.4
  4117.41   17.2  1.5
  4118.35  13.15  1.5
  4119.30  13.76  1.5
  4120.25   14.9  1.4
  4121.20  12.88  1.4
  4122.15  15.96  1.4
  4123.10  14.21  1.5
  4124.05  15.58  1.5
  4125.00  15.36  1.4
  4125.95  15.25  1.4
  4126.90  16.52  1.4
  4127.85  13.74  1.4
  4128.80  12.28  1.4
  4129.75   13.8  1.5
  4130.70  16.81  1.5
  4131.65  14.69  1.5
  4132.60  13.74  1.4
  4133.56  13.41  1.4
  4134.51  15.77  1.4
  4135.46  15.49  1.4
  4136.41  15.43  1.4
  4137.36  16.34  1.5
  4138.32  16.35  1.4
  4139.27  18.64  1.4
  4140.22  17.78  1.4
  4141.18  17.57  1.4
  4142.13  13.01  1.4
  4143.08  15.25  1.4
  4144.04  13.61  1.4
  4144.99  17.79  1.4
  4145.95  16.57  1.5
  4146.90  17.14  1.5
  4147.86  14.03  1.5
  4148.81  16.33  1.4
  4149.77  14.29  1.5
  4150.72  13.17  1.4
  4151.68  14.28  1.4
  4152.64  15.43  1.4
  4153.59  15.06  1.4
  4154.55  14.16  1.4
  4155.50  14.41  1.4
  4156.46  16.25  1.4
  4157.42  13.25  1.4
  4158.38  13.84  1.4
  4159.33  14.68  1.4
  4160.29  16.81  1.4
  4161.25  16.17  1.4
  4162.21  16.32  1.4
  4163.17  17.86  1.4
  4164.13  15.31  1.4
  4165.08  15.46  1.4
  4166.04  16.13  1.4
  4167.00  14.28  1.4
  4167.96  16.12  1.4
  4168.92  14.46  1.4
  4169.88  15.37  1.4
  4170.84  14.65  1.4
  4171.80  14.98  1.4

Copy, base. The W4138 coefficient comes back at 4139.27 angstroms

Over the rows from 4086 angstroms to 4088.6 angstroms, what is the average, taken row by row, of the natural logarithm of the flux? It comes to 2.74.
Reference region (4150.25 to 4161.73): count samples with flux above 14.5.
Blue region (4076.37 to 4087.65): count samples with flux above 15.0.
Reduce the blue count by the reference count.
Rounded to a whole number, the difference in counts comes 1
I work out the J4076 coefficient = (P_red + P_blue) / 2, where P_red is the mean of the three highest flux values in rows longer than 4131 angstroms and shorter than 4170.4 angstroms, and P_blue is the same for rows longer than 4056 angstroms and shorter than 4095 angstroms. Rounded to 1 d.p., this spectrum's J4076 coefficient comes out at 17.9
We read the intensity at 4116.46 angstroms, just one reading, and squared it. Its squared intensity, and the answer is 290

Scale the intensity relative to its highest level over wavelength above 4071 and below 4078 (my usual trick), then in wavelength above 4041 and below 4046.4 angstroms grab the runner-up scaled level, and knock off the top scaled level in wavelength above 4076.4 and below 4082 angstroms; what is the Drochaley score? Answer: 0.023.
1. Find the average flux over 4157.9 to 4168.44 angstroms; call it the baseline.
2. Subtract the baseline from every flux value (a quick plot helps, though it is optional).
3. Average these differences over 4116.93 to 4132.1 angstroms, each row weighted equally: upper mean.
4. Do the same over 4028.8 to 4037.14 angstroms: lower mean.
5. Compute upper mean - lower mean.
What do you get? -0.6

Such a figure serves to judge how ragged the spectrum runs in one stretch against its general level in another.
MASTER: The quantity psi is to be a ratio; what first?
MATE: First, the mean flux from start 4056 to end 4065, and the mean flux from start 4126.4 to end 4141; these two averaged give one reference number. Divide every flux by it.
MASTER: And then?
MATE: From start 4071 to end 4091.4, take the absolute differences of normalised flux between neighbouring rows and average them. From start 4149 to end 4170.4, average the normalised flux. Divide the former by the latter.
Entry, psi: 0.067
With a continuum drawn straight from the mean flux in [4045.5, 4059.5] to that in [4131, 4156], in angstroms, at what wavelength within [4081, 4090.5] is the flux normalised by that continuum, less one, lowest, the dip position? 4082.48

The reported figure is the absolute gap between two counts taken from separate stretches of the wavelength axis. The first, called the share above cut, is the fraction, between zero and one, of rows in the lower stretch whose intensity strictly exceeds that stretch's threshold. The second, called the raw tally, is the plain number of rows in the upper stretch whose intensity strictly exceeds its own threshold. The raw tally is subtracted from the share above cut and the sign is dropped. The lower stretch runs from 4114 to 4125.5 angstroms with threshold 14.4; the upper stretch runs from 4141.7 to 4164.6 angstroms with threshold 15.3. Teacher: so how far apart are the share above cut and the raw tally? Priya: 10.4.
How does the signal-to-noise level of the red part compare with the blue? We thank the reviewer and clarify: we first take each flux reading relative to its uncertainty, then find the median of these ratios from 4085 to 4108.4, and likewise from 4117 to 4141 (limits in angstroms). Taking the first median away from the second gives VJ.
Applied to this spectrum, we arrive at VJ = 2.0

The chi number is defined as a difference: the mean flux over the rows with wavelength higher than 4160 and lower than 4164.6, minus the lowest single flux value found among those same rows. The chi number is 1.2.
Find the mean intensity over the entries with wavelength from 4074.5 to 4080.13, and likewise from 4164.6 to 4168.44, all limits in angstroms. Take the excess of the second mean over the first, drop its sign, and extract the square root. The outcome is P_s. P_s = 1.0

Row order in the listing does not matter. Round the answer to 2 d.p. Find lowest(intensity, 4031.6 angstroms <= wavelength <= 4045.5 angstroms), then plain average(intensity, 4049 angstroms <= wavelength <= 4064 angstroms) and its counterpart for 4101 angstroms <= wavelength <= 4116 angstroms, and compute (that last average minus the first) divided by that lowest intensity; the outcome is -0.27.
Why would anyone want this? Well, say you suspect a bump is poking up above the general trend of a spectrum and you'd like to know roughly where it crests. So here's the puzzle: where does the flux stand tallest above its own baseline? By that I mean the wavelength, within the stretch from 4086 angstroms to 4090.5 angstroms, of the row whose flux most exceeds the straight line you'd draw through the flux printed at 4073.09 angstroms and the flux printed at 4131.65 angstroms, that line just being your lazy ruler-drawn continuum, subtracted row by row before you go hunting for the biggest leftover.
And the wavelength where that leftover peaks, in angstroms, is 4088.12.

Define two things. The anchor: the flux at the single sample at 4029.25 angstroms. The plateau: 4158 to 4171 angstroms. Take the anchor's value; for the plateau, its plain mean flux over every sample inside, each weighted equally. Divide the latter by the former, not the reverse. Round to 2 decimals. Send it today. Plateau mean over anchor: 0.91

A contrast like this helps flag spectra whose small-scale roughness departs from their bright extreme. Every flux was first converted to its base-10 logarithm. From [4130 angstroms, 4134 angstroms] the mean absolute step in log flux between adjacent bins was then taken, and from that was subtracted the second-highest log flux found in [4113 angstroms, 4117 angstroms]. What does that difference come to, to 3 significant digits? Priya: -1.13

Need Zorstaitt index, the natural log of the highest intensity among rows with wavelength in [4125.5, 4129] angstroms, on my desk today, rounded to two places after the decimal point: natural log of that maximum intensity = 2.80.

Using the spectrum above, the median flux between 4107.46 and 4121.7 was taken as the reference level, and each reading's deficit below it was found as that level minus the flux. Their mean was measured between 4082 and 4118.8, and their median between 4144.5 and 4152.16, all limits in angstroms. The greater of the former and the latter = 0.25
